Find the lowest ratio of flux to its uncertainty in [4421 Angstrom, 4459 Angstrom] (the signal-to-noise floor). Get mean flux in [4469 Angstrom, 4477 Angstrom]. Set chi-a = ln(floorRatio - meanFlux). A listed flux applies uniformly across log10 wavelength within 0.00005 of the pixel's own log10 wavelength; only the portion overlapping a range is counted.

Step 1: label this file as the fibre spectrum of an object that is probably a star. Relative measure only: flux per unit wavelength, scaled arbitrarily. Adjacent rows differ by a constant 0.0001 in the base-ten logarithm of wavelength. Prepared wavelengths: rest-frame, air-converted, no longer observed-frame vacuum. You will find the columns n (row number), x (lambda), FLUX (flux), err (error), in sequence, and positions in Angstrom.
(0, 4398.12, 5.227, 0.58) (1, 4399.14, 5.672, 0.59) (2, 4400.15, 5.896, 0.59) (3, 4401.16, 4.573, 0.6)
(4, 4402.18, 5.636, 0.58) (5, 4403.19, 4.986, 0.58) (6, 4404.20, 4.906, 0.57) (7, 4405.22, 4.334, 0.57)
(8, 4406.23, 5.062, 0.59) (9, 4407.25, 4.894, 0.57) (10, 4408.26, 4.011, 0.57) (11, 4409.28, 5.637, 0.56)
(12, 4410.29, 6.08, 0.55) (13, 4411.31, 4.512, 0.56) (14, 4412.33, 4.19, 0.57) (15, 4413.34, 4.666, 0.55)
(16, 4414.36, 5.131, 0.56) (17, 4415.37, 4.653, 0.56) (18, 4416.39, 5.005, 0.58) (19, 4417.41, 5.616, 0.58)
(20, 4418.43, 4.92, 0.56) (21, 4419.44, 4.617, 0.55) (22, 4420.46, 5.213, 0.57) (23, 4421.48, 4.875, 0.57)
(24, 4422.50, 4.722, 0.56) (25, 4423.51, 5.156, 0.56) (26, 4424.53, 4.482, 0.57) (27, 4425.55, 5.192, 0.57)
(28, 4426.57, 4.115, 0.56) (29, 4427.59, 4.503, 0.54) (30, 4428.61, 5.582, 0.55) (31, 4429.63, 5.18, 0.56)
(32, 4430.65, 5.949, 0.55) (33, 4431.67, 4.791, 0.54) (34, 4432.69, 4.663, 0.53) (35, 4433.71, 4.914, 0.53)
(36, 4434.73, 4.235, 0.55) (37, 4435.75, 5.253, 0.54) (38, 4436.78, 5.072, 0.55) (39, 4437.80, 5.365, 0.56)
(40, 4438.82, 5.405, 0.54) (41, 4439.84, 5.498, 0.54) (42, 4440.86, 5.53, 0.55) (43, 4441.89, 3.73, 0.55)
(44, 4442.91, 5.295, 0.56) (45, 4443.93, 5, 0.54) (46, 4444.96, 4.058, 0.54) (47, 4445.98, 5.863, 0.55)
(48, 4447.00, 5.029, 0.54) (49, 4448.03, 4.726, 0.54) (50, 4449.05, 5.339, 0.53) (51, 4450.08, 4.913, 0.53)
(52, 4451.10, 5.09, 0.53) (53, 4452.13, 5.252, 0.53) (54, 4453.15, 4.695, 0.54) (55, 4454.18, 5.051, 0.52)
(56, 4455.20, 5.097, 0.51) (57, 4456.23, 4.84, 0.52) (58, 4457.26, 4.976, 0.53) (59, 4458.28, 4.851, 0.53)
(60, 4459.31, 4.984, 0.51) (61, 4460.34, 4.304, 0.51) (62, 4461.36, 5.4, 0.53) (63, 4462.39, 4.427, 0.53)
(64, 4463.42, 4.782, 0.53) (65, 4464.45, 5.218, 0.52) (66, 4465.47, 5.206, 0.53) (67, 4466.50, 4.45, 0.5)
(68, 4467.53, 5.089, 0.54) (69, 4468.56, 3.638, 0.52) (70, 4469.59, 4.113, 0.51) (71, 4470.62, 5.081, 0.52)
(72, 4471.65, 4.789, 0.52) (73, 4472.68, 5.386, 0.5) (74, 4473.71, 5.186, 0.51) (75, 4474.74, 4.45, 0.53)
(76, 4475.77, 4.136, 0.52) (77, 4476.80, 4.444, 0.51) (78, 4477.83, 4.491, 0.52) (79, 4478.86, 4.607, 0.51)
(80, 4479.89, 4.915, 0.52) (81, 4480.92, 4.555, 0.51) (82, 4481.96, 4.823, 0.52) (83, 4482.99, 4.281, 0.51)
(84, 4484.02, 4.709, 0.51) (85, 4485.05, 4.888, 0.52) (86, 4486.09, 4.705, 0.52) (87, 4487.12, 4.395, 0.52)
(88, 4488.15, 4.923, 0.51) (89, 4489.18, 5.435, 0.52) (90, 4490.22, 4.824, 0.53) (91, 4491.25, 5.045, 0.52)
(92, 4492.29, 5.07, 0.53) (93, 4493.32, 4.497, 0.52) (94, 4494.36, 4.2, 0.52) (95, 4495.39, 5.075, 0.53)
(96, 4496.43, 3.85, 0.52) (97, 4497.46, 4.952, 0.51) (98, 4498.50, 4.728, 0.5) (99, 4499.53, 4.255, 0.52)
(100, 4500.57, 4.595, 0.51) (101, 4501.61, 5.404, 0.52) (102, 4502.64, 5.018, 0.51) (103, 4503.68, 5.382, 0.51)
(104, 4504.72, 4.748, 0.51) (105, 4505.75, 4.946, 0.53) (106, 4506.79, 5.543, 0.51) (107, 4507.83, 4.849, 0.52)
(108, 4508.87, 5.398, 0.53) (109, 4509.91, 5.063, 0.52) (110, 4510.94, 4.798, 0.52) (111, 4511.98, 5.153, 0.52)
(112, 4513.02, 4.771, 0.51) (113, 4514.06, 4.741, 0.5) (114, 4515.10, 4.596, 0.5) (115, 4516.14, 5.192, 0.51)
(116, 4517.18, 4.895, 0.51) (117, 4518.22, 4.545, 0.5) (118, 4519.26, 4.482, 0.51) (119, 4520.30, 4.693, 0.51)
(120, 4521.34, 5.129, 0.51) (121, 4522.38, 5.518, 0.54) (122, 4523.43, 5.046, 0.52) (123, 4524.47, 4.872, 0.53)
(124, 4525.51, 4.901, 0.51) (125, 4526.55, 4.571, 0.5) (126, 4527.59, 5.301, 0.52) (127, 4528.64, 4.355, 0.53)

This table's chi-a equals 0.734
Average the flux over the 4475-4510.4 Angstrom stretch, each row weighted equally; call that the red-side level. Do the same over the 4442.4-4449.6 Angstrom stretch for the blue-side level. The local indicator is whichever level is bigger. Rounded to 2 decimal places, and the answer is 5.04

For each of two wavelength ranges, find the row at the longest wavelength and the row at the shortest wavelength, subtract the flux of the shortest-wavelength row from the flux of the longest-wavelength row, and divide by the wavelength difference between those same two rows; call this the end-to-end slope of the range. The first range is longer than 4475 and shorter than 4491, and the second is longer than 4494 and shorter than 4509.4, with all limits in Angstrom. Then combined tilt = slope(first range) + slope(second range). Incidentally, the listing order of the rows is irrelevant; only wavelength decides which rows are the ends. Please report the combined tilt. 0.130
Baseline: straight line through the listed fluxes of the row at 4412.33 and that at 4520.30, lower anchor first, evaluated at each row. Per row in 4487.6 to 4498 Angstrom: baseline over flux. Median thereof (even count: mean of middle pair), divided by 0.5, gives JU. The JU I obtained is 1.85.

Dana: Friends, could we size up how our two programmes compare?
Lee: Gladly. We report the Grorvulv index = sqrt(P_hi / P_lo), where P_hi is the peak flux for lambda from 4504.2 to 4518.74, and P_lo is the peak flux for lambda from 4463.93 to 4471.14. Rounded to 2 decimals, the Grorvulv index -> 1.03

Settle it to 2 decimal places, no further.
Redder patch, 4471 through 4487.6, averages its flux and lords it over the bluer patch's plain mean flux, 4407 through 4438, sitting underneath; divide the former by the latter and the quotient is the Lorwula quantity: 0.95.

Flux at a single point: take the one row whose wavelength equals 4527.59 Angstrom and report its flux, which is 5.301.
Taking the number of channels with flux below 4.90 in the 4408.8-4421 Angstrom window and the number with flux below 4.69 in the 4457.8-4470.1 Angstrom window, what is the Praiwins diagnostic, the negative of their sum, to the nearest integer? -10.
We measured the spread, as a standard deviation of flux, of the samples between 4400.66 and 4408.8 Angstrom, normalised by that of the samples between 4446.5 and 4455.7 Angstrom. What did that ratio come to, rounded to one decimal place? 2.3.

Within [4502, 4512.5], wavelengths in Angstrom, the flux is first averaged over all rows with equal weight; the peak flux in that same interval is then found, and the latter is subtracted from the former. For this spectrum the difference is -0.45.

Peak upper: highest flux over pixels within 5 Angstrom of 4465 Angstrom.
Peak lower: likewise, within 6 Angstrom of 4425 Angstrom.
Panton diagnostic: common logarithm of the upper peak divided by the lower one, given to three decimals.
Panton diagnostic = -0.042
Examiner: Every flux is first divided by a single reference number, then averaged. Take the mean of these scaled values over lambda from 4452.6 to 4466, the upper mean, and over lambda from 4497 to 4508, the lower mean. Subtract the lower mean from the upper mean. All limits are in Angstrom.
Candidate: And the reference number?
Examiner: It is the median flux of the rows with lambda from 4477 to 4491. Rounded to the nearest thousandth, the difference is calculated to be -0.008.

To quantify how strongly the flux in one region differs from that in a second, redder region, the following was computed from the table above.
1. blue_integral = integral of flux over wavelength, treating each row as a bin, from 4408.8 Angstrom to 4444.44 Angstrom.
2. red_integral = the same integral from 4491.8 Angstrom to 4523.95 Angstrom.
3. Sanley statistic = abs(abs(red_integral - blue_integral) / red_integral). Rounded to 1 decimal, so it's 0.1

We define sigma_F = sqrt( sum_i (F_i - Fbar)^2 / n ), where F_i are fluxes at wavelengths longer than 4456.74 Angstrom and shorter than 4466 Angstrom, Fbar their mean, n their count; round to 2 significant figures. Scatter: 0.34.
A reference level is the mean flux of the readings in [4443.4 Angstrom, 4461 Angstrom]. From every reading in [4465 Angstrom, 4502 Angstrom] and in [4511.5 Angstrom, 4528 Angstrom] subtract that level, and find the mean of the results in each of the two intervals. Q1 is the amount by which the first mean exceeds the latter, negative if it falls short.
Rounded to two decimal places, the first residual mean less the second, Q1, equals -0.20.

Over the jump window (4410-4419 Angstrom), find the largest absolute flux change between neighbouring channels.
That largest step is 1.57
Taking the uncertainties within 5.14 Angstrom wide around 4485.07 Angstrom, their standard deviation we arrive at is 0.005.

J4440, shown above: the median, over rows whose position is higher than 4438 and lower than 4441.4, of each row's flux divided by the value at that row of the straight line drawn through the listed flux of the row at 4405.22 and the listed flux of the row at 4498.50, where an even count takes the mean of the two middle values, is 1.23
